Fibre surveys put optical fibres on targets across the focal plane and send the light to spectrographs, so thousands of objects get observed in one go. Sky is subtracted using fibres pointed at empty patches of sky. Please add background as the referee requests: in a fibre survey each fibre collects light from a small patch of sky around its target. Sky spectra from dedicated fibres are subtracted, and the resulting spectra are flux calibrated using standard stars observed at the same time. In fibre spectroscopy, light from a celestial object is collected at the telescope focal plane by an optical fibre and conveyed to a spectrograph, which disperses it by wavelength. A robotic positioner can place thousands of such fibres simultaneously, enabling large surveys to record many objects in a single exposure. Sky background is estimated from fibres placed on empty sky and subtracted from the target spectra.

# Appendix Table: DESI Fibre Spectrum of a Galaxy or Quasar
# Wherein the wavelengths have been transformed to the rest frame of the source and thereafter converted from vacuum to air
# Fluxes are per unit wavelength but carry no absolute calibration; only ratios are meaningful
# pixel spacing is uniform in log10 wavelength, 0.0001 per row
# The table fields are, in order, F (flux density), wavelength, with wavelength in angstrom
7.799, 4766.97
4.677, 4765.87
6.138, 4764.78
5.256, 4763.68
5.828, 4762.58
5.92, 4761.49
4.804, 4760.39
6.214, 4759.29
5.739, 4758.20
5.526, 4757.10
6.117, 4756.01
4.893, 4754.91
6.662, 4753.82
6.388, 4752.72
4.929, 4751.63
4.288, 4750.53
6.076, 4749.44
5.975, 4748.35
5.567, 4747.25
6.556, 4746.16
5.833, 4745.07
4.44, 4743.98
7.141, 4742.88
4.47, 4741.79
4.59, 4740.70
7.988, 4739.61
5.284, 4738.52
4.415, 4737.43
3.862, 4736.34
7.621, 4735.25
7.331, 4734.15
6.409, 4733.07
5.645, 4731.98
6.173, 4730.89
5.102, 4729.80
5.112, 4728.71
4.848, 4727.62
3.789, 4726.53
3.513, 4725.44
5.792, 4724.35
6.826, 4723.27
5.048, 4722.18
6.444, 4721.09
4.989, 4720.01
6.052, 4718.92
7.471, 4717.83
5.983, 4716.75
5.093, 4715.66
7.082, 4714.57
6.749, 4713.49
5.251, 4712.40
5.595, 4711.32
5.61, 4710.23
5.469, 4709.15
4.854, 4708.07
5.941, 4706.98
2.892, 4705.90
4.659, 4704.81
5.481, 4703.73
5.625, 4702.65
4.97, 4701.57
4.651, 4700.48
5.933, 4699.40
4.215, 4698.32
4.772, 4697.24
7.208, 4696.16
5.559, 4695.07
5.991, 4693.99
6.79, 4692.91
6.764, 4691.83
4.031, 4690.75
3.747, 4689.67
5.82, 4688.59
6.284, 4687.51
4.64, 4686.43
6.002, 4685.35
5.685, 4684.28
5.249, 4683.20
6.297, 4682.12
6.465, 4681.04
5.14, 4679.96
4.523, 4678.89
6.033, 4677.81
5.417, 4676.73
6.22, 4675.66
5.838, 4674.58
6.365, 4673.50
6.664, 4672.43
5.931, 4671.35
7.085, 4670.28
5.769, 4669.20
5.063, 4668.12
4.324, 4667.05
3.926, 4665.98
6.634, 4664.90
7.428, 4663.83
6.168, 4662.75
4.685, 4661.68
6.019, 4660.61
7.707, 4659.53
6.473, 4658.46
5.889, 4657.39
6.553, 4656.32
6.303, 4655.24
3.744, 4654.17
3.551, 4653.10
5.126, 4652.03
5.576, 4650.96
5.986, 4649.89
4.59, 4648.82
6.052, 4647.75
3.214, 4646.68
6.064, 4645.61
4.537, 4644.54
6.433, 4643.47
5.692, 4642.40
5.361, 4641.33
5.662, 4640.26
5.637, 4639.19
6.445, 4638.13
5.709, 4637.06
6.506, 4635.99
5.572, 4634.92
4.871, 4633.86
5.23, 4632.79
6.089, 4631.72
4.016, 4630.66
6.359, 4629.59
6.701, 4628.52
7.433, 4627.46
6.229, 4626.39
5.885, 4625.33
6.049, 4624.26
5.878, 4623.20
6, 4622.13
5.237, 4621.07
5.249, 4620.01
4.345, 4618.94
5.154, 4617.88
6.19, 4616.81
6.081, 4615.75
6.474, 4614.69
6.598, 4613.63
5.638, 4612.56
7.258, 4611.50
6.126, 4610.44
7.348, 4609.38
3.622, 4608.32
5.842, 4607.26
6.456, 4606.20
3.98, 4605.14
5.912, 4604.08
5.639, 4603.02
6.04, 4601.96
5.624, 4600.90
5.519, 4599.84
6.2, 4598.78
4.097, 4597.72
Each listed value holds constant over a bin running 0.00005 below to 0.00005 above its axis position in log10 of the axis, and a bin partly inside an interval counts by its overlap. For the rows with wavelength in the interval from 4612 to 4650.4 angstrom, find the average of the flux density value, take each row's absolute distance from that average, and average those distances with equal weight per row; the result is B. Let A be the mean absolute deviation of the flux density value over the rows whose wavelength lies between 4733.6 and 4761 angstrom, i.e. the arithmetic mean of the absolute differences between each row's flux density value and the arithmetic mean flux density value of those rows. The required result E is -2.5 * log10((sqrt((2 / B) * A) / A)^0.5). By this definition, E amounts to -0.34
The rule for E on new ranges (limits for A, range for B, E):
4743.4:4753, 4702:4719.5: -0.39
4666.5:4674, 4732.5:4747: -0.22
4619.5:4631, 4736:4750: -0.34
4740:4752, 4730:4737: -0.26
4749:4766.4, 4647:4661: -0.36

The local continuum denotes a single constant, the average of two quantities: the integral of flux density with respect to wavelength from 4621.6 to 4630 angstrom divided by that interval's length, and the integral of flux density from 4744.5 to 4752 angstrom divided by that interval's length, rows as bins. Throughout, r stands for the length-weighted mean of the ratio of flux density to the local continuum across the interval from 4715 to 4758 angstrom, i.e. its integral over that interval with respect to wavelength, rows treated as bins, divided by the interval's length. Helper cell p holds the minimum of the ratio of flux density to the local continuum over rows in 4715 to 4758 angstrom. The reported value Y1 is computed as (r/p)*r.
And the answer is 1.52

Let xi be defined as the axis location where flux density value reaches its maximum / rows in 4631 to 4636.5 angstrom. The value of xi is 4635.99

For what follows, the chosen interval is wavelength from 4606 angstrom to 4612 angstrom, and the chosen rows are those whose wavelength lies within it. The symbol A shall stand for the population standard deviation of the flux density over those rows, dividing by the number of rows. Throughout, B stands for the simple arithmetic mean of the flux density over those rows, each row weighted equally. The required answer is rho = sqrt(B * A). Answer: 2.8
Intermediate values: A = 1.24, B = 6.1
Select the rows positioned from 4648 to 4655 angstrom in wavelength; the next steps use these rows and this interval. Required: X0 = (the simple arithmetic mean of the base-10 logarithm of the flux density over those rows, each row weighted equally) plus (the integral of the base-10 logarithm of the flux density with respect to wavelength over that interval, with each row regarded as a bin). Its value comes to 5.43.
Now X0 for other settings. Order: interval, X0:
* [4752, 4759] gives 6.14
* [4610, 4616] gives 5.62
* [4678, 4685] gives 5.96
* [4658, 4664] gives 5.58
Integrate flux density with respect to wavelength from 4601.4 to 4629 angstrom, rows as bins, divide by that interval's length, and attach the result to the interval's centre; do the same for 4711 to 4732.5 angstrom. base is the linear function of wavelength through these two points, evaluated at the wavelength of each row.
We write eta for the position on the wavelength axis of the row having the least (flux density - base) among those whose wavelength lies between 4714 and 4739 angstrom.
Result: 4725.44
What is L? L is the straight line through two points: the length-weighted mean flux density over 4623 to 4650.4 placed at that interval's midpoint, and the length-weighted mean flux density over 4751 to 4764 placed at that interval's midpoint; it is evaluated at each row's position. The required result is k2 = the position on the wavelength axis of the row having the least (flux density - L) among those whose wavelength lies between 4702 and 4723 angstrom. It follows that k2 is 4705.90 angstrom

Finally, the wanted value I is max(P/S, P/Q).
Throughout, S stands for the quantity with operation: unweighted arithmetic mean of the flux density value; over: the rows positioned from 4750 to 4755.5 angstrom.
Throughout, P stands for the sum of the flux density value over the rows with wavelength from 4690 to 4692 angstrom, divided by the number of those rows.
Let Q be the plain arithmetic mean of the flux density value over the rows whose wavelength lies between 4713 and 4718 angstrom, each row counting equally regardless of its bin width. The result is 0.99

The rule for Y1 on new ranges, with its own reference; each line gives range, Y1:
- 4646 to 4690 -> 1.65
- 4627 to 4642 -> 1.41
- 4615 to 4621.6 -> 1.13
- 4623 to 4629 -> 1.17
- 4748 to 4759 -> 1.26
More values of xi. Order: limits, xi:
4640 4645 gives 4643.47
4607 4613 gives 4609.38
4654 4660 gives 4659.53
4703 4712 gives 4706.98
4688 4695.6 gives 4692.91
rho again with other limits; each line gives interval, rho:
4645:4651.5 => 2.3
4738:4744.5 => 2.8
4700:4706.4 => 2.1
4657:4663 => 2.3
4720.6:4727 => 2.6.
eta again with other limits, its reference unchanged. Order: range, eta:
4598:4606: 4605.14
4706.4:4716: 4708.07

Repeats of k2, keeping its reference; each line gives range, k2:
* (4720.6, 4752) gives 4725.44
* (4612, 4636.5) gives 4630.66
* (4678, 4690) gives 4689.67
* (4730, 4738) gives 4736.34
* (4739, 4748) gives 4743.98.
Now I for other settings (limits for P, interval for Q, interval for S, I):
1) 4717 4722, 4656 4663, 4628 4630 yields 1.00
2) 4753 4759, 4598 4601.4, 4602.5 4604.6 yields 1.00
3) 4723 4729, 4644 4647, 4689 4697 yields 1.08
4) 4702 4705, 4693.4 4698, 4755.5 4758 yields 0.90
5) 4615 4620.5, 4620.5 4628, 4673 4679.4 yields 0.94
